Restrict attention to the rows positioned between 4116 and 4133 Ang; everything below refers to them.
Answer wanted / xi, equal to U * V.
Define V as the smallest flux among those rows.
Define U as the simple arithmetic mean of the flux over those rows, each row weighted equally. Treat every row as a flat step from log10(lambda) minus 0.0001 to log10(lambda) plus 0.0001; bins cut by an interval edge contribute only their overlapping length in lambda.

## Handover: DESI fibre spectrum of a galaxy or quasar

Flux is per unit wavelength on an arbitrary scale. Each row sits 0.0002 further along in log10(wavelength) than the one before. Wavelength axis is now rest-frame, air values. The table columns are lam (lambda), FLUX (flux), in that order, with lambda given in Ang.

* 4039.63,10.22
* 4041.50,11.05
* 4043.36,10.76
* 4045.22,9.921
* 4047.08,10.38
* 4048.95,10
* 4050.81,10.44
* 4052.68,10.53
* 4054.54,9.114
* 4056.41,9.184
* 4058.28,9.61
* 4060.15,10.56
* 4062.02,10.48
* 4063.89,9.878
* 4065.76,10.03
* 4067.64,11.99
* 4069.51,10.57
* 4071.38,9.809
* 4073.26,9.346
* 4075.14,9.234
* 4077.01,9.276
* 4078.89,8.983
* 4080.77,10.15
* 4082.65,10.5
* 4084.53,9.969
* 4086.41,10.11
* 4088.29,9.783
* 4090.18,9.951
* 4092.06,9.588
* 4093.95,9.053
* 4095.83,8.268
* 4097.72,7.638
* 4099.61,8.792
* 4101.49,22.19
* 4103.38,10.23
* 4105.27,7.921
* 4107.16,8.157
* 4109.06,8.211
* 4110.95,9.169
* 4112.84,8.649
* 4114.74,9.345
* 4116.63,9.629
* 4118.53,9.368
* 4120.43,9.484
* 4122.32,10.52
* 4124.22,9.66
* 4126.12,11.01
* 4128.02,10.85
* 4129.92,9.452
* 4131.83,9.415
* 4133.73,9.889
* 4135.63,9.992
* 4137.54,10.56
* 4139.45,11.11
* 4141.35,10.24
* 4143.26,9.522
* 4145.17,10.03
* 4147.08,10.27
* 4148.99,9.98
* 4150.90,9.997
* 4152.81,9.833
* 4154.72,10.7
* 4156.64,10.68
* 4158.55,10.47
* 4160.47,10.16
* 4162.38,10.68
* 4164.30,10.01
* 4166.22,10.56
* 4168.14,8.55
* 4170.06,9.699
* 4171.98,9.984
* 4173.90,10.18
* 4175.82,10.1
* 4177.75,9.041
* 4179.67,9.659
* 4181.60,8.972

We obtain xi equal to 93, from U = 9.9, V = 9.368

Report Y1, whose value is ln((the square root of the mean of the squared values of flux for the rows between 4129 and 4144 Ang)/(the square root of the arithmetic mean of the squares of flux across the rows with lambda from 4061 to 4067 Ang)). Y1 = -0.01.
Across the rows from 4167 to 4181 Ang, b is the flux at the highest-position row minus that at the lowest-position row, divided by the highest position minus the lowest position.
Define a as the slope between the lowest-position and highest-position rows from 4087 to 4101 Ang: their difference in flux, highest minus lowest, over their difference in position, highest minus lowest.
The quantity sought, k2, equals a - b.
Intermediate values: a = -0.09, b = 0.10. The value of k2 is -0.18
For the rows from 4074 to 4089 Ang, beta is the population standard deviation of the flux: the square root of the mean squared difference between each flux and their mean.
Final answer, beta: 0.50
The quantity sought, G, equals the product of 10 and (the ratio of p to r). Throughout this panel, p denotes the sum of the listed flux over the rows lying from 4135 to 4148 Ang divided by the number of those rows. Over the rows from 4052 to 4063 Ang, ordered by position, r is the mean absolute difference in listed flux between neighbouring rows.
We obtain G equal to 174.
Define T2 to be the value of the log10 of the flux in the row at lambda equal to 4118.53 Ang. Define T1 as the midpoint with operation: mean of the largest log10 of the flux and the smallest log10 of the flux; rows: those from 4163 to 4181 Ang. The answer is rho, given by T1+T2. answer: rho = 1.95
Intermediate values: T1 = 0.98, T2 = 0.97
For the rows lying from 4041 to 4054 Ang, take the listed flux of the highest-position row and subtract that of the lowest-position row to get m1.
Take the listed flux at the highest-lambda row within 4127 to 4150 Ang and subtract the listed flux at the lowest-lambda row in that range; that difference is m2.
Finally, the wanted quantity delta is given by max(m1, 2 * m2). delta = -0.5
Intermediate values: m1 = -0.5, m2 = -0.87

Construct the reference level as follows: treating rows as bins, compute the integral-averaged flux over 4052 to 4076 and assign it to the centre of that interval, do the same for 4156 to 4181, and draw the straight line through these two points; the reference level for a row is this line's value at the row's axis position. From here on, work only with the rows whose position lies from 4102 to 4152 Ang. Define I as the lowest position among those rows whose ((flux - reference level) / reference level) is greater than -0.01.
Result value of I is 4103.38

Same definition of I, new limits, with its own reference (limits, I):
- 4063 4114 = 4065.76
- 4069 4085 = 4069.51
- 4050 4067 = 4050.81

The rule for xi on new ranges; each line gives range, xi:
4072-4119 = 74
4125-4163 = 96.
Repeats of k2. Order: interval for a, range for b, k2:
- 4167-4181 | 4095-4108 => 0.11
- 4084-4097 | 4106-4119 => -0.26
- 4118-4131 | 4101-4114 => 1.20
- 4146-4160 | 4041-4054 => 0.06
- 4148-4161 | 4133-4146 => 0.00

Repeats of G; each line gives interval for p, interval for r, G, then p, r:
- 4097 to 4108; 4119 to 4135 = 143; 10.8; 0.8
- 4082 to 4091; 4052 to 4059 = 158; 10.1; 0.6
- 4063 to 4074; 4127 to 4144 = 174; 10.3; 0.6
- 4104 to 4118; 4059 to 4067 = 314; 8.7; 0.3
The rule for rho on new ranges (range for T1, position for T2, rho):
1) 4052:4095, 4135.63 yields 2.02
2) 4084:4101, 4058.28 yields 1.93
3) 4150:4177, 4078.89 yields 1.93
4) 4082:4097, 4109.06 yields 1.88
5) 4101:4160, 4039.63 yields 2.13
